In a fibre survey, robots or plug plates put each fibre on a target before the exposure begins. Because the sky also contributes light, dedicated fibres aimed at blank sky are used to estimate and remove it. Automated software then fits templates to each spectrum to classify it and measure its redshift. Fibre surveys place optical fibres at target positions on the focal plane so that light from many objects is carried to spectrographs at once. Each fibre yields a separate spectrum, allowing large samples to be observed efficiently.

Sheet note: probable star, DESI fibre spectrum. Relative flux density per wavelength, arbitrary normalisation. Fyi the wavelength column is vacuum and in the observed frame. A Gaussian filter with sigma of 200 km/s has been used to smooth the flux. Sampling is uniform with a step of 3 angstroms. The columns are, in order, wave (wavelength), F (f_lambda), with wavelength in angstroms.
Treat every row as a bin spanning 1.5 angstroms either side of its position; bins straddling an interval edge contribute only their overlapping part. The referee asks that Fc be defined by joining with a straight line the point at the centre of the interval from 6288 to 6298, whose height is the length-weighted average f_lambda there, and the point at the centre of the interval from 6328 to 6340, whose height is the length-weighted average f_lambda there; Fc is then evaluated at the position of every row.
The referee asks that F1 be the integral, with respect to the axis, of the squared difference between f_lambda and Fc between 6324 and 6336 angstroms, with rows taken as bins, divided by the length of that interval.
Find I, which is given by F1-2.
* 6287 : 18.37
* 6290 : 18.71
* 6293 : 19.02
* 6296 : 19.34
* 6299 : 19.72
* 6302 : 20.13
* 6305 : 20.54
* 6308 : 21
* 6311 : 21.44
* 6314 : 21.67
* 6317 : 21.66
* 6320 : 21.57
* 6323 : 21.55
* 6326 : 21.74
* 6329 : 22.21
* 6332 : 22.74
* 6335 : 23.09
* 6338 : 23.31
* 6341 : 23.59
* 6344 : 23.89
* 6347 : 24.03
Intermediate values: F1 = 0.06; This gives -1.94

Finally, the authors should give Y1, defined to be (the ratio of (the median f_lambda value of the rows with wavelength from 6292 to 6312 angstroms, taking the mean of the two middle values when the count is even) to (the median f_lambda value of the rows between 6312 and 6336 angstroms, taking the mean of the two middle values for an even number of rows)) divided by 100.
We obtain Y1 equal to 0.0093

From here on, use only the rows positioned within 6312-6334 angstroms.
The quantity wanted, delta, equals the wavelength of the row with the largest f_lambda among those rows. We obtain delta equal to 6332 angstroms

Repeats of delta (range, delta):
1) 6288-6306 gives 6305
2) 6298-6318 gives 6314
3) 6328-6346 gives 6344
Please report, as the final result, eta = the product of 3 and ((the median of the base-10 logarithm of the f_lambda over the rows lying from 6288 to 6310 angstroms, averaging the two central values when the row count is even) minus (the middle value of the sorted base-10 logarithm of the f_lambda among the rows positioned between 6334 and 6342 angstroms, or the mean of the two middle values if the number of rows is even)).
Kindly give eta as -0.22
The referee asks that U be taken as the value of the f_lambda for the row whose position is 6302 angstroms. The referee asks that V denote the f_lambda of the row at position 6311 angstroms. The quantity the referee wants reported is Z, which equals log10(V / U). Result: 0.027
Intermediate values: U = 20.13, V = 21.44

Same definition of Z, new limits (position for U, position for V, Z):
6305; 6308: 0.010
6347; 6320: -0.047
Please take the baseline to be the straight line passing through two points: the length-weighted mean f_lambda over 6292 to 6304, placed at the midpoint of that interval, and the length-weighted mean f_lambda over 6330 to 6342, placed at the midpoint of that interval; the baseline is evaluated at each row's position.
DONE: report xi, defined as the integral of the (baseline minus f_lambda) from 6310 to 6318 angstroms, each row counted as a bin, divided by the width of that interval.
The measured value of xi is -0.50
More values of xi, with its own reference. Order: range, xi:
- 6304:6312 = -0.45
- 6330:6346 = 0.00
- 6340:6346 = -0.01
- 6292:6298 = 0.10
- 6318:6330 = 0.27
